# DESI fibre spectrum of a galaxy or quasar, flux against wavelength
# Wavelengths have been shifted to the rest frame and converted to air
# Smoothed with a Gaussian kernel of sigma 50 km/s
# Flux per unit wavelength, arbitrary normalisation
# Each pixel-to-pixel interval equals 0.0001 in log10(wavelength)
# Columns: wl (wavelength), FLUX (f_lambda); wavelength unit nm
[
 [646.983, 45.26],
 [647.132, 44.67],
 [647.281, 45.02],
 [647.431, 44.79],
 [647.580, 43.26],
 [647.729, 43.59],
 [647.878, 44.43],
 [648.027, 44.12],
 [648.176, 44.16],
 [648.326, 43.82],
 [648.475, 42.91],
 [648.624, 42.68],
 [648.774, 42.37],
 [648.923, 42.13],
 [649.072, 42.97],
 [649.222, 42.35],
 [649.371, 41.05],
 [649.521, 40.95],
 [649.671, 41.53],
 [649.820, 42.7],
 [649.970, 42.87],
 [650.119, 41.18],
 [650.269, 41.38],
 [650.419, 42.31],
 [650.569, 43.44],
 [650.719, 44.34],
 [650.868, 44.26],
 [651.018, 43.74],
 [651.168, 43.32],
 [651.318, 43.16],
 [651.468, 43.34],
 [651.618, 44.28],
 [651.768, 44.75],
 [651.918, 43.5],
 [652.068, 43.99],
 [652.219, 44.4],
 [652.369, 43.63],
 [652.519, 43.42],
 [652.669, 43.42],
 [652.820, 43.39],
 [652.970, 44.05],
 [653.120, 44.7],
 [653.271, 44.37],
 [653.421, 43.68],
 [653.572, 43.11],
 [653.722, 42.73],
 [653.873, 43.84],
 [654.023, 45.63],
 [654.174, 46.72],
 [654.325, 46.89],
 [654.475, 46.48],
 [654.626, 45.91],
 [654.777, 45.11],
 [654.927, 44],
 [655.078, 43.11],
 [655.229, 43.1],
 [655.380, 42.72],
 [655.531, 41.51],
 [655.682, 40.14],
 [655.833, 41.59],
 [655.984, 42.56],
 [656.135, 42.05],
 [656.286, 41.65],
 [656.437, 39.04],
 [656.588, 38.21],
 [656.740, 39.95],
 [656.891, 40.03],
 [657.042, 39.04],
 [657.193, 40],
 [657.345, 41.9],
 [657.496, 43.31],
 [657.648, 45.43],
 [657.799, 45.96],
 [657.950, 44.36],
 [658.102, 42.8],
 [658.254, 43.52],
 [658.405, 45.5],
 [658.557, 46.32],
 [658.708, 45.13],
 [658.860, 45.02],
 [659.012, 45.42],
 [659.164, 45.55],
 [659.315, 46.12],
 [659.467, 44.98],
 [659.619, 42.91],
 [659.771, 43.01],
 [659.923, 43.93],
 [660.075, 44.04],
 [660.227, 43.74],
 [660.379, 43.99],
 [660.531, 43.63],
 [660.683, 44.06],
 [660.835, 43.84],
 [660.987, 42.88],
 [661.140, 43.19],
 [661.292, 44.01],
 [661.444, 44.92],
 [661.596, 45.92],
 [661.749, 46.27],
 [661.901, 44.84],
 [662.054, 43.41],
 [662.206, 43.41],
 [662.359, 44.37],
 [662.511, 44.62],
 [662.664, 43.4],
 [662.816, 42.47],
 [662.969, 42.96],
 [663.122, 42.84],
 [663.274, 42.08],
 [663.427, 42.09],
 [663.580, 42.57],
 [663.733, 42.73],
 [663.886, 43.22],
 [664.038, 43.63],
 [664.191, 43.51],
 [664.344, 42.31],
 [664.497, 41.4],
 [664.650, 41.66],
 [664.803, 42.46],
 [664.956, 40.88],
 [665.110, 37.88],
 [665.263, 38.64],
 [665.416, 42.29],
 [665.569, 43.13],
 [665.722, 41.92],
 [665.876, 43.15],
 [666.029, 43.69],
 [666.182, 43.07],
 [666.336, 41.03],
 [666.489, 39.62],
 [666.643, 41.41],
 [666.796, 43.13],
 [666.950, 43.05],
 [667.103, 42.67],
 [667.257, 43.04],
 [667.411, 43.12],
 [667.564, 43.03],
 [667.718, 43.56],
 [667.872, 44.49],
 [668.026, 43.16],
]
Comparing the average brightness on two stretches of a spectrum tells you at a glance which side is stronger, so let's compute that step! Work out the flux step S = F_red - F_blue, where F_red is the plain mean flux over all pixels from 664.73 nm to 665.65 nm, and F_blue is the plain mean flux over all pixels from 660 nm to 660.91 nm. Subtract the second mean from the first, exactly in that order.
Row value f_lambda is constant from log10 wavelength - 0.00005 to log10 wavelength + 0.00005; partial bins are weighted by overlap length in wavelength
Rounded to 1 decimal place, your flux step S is -3.0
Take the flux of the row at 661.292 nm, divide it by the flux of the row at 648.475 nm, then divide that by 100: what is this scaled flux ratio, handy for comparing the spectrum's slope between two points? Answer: 0.0103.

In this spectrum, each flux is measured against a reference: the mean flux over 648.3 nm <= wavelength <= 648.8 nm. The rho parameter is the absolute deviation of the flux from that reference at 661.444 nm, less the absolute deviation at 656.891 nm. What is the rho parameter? -0.9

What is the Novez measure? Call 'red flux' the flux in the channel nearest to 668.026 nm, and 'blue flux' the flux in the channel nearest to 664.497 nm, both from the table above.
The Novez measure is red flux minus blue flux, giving 1.8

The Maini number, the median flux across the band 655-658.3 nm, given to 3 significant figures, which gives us 42.0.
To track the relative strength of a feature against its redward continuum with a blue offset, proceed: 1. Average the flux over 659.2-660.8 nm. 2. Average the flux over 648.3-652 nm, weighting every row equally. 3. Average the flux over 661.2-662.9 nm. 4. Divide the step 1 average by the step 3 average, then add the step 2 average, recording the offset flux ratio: 43.8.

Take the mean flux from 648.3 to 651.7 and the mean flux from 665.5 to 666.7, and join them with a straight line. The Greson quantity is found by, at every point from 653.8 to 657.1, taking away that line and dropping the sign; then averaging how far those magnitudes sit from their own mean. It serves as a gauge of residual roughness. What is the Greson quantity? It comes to 1.28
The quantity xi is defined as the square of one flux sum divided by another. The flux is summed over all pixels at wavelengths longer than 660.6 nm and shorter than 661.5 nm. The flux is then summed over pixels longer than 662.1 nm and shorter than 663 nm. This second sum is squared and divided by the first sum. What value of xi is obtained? 260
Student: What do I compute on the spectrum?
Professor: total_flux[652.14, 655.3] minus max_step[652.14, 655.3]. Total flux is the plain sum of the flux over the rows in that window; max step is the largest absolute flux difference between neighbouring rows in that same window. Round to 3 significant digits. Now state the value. 930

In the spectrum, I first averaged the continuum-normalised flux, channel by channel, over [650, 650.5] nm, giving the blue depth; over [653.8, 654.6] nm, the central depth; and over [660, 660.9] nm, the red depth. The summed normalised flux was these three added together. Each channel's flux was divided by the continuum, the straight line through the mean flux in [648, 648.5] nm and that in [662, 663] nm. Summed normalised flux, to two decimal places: 3.01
